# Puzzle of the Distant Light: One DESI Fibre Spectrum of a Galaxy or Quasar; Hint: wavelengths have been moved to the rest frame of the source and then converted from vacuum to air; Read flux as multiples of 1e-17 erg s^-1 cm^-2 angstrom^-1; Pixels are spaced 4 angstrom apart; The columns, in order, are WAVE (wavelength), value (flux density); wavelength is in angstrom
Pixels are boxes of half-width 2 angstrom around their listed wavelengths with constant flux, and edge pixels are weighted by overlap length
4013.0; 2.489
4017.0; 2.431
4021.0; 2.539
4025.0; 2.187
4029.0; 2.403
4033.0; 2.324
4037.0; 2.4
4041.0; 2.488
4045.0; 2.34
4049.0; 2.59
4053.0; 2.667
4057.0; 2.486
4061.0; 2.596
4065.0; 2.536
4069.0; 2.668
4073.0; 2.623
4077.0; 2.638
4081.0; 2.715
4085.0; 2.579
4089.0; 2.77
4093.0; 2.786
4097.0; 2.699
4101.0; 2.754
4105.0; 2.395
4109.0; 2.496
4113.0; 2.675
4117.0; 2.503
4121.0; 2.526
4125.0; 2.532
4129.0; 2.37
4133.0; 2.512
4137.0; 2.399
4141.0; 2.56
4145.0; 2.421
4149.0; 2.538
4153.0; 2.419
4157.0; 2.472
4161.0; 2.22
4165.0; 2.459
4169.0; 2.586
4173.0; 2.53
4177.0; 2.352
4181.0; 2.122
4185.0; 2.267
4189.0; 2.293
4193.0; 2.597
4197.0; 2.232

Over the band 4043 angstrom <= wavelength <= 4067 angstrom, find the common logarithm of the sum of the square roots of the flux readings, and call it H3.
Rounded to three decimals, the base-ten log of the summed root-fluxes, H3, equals 0.980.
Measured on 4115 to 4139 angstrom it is 0.975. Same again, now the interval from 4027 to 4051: 0.970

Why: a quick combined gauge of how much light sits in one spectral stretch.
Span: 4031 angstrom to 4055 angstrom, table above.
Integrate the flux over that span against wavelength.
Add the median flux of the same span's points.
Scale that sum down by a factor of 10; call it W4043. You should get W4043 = 6.17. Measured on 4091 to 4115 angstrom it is 6.59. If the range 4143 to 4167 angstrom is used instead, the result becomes 6.06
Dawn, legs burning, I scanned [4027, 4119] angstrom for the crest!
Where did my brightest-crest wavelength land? 4093.0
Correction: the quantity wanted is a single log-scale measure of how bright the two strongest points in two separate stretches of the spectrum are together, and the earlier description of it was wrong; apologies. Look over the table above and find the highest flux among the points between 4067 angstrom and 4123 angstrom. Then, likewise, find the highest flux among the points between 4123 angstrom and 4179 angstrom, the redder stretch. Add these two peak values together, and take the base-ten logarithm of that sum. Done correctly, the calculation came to 0.730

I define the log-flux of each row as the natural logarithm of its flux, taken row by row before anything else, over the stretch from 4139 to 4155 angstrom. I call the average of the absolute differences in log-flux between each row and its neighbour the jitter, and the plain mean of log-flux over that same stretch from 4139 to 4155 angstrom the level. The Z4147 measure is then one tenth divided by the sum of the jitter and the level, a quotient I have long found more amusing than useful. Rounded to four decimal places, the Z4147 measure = 0.1042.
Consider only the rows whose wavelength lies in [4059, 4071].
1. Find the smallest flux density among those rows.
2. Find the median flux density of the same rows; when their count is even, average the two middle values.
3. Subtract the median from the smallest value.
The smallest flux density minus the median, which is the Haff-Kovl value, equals -0.06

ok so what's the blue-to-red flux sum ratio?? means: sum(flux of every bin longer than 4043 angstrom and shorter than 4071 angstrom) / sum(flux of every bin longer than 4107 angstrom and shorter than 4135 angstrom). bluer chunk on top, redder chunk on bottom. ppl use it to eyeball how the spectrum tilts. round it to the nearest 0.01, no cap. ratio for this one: 1.02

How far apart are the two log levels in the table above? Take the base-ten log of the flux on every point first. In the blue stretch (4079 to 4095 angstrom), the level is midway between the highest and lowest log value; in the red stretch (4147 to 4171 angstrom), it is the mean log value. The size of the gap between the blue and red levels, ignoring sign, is 0.0397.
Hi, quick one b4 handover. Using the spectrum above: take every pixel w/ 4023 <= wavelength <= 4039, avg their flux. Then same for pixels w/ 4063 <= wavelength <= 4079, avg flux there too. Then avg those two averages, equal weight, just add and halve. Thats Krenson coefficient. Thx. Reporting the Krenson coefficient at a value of 2.47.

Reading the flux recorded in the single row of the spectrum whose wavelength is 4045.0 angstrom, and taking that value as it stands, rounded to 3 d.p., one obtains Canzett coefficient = 2.340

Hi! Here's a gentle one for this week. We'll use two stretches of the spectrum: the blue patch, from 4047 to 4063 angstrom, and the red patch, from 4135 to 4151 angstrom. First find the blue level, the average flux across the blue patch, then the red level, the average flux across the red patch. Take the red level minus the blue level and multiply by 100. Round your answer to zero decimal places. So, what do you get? -11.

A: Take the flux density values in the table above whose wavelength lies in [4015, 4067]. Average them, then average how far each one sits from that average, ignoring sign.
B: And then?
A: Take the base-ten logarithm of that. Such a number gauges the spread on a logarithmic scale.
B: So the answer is -0.98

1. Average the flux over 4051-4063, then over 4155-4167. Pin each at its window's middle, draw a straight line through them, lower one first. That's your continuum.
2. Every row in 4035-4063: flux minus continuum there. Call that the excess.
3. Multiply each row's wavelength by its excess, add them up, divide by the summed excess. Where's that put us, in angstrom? 4041.8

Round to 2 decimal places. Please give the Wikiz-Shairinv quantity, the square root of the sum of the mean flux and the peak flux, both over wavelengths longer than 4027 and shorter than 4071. 2.27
